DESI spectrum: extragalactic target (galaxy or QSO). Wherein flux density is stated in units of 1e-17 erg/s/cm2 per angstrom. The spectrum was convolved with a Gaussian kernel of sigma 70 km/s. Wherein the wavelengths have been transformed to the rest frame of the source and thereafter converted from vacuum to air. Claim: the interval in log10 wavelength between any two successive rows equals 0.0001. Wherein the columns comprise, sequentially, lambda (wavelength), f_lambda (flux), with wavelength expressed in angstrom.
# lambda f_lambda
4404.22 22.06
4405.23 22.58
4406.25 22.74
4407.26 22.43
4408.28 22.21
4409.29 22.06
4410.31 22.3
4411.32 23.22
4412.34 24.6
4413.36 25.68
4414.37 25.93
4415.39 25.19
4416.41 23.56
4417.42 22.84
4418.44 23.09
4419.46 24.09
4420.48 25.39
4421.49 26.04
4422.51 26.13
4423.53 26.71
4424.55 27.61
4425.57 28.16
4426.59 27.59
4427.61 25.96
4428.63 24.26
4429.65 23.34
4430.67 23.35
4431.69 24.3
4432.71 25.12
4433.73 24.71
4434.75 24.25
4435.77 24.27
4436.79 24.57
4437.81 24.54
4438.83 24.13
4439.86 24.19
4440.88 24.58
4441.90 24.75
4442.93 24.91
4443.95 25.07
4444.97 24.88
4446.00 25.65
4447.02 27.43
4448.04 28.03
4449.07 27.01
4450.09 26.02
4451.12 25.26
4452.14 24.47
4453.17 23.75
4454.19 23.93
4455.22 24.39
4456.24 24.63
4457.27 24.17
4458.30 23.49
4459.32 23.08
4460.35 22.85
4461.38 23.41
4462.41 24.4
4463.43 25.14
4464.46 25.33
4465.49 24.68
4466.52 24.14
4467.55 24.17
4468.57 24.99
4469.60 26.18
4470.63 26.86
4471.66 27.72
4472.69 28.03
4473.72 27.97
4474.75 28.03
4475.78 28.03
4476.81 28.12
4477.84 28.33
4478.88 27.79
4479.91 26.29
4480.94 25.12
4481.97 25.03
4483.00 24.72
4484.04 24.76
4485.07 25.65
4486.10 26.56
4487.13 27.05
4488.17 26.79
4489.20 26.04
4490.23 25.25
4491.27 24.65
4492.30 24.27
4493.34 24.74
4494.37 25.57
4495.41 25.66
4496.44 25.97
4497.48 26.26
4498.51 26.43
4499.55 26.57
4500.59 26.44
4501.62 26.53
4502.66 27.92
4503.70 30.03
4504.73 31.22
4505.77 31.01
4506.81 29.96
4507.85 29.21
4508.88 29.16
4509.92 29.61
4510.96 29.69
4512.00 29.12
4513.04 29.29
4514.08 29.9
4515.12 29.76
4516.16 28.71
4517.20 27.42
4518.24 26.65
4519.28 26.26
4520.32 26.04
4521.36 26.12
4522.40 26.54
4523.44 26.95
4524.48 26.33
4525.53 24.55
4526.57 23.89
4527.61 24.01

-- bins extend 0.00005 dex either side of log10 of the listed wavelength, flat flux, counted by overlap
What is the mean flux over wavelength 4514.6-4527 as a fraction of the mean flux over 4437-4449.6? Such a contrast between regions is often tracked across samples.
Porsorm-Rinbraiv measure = 1.05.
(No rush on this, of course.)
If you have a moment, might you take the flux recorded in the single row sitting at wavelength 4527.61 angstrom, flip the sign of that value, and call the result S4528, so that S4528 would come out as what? -24.0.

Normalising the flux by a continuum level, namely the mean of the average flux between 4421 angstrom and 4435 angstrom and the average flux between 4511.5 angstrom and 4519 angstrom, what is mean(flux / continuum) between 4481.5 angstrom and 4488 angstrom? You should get 0.95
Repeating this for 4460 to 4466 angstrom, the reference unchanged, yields 0.90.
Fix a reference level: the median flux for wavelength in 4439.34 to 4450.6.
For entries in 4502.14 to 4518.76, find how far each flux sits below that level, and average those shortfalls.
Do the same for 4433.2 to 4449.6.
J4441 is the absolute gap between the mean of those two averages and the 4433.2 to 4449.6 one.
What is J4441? 2.05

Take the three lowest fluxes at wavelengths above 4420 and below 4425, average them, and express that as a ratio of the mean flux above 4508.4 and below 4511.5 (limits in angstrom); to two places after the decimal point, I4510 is 0.88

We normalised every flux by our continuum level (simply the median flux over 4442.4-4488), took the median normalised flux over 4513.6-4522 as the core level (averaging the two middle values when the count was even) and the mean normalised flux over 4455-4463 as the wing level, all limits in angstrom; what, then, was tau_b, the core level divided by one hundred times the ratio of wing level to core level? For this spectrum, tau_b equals 0.0122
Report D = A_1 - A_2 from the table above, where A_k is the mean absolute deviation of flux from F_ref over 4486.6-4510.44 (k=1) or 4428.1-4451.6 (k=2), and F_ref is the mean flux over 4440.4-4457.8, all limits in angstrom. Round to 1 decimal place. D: 1.2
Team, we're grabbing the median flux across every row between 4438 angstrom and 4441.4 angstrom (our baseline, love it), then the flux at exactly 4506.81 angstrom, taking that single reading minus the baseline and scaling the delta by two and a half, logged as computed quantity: 14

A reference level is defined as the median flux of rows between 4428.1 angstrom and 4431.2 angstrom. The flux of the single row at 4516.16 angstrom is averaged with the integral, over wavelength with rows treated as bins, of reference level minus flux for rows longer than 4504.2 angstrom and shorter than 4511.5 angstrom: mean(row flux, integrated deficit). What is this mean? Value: -10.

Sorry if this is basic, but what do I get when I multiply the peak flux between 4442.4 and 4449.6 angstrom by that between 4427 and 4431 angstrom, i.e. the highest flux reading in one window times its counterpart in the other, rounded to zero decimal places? 728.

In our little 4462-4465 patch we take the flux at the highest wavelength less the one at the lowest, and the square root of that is 1.0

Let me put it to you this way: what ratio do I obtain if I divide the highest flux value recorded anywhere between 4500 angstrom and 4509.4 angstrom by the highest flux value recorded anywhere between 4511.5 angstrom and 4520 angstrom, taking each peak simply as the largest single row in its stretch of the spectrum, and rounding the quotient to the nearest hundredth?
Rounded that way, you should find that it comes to 1.04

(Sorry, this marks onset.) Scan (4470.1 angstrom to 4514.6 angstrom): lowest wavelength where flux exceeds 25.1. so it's 4470.63 angstrom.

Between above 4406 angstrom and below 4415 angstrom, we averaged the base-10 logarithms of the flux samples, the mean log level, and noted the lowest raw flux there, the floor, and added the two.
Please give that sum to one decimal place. 23.4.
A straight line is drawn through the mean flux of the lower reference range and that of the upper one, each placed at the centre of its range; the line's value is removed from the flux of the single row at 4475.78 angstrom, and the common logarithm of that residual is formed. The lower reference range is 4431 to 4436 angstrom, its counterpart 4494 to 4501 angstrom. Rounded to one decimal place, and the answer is 0.4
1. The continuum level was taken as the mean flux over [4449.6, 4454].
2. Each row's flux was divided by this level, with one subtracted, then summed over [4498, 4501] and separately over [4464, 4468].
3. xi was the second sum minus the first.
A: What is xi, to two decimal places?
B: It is -0.24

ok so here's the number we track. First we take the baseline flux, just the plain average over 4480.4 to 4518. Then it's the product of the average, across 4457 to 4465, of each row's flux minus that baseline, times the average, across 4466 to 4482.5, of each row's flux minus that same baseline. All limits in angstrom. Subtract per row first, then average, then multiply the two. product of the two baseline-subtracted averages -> 2.0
